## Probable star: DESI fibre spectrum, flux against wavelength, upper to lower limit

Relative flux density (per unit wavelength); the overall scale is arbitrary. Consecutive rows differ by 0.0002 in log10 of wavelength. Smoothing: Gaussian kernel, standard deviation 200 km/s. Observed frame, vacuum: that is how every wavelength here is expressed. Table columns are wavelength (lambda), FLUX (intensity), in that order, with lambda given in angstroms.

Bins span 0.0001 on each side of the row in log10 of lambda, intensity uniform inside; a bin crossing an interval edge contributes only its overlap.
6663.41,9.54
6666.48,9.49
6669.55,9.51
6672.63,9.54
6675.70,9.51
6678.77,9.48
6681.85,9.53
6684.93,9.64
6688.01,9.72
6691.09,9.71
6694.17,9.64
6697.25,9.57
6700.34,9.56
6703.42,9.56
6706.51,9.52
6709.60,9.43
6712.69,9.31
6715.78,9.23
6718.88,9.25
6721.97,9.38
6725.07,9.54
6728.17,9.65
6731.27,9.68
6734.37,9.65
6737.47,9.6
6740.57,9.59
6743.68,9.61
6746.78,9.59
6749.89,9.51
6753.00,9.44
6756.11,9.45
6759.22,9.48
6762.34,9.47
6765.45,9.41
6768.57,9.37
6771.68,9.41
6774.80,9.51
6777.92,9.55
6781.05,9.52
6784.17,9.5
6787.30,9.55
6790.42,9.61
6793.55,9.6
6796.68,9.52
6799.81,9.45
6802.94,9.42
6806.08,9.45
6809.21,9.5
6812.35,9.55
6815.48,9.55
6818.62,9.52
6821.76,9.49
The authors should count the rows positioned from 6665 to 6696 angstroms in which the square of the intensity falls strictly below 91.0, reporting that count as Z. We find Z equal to 5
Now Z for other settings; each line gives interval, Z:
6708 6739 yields 5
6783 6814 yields 6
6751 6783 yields 9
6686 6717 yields 4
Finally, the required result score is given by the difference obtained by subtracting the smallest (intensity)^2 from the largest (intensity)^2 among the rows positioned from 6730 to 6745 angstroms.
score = 1.73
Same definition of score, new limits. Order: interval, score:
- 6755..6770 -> 2.07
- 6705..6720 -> 5.44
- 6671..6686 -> 3.06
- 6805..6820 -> 1.90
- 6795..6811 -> 1.89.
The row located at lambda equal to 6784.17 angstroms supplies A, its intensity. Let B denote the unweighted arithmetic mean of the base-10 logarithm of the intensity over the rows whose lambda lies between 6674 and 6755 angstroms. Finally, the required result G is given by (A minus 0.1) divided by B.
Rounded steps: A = 9.5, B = 0.979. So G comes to 9.60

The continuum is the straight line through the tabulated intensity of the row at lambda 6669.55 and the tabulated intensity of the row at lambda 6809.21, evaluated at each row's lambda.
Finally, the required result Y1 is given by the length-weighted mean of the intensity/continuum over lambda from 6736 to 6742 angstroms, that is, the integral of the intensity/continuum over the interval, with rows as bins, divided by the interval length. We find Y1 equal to 1.010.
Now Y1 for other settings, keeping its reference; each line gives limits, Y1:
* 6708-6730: 0.989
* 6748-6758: 0.996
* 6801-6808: 0.994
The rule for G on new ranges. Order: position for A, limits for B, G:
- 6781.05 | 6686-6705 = 9.58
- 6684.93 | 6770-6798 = 9.74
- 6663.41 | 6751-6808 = 9.66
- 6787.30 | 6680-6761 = 9.65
